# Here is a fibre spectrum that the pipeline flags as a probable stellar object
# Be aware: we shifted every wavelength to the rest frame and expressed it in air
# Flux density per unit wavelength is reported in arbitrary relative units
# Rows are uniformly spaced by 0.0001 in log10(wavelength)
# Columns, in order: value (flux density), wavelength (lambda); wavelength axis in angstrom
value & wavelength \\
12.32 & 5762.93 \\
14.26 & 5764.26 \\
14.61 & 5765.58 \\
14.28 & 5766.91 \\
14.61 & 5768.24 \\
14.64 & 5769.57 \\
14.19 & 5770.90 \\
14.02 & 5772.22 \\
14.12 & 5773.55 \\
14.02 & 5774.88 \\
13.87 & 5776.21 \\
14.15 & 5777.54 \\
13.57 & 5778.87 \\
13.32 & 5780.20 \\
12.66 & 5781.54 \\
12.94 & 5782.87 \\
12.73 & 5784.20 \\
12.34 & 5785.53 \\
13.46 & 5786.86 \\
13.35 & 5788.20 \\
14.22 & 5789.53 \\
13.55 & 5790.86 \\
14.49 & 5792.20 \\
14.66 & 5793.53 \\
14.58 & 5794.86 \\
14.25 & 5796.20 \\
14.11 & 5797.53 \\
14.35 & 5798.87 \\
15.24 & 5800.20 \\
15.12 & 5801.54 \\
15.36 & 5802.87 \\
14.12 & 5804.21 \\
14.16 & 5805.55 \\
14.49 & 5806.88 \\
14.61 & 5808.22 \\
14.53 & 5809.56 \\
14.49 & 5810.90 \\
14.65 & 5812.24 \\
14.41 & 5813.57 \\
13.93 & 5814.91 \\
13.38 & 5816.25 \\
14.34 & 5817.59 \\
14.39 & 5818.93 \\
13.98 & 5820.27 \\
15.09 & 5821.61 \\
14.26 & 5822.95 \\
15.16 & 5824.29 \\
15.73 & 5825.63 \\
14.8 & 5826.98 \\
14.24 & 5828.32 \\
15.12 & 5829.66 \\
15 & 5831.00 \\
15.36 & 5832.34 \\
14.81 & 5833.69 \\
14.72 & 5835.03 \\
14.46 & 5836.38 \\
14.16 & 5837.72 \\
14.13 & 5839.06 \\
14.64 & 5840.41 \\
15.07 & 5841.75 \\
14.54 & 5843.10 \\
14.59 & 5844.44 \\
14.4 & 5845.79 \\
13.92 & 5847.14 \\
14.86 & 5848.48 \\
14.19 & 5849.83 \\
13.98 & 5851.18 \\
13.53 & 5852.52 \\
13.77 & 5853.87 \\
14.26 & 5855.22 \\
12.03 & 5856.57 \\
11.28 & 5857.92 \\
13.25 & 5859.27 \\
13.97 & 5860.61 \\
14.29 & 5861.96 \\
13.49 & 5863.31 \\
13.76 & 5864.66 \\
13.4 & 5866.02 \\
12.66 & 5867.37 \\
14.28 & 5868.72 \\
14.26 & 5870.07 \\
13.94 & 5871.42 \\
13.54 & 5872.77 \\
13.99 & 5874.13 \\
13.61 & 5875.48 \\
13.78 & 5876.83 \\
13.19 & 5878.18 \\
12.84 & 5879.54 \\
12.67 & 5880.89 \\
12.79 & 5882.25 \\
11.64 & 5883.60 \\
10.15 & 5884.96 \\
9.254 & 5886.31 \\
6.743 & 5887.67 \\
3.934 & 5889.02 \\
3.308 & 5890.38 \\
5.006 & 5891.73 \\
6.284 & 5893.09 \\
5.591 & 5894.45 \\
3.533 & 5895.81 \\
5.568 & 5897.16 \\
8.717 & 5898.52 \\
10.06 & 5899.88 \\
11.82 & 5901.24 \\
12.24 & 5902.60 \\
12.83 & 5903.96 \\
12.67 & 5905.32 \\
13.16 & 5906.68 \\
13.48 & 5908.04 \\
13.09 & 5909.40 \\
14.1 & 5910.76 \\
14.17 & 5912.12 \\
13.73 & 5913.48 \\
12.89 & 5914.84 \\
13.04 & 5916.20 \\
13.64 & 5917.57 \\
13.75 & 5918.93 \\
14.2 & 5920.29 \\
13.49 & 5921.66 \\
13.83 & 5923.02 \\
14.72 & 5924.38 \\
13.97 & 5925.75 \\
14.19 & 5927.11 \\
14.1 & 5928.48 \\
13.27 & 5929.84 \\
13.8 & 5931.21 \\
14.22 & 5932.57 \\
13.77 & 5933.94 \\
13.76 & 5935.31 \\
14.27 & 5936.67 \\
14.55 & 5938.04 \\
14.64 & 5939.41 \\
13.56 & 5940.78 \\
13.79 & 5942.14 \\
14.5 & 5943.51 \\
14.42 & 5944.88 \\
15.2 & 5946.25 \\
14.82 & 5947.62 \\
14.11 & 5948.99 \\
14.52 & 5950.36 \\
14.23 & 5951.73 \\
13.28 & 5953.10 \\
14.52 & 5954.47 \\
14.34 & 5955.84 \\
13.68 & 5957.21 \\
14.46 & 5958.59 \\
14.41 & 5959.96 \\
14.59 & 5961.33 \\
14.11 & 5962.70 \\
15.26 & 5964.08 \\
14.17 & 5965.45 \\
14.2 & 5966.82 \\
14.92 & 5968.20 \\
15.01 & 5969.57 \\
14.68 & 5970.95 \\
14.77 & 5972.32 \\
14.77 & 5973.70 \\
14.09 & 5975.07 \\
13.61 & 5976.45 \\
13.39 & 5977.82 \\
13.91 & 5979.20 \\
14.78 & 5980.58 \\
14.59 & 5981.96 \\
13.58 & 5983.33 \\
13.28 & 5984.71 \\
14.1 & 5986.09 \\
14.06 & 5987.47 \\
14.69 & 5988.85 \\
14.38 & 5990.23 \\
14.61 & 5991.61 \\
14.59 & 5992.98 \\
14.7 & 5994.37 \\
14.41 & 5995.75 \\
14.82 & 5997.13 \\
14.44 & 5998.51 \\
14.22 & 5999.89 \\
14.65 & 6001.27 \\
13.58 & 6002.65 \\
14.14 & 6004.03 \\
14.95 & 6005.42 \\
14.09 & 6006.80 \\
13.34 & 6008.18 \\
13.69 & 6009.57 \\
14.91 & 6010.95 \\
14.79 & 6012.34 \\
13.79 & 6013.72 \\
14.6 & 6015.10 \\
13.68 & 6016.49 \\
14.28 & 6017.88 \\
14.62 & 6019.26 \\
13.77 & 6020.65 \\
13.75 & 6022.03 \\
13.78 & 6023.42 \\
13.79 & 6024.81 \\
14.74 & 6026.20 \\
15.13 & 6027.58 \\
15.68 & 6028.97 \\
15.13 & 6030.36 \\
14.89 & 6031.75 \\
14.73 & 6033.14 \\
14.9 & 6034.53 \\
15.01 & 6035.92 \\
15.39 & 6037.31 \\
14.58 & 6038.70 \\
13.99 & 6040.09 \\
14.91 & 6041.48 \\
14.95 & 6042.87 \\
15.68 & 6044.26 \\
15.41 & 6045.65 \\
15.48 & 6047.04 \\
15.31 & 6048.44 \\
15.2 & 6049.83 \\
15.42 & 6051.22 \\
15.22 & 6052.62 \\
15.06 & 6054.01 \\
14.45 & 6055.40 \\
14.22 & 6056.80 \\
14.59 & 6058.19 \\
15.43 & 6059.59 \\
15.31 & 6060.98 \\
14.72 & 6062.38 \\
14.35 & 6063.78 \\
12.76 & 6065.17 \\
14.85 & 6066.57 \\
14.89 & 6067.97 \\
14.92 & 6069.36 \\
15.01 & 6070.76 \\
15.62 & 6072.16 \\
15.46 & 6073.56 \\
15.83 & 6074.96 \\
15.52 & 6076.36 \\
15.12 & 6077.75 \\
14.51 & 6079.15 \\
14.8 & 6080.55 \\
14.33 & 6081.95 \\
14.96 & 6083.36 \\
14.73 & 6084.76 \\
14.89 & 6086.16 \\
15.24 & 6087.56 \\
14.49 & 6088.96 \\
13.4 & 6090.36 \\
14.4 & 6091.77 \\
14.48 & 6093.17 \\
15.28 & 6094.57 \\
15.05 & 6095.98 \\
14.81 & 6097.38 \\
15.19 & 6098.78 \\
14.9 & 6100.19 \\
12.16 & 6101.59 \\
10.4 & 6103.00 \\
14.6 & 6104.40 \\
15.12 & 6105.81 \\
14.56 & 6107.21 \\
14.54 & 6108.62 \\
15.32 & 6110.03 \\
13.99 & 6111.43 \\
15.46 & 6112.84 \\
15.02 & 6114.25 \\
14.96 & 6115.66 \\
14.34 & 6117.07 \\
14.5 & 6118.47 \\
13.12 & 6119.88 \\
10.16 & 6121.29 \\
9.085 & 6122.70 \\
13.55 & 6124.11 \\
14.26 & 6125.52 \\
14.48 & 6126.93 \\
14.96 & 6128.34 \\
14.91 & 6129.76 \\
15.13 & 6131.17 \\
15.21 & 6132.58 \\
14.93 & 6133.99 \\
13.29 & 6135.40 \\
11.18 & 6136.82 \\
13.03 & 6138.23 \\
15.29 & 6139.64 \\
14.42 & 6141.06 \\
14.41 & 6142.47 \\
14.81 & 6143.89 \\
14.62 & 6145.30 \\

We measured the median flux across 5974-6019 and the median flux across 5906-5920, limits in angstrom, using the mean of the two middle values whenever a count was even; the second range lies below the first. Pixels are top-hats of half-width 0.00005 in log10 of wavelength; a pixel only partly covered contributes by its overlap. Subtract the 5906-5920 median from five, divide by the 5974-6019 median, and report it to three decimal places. -0.601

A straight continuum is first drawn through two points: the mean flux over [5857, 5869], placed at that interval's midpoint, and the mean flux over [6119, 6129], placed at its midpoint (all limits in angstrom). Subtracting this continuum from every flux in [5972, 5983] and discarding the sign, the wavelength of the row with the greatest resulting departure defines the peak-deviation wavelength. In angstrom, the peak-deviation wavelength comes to 5980.58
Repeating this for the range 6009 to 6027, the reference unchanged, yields 6010.95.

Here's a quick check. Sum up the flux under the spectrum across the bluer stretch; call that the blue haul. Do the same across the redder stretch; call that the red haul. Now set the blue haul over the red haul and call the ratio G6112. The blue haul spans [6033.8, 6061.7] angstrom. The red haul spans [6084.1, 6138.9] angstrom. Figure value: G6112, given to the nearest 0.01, 0.54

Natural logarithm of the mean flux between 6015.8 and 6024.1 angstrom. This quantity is 2.638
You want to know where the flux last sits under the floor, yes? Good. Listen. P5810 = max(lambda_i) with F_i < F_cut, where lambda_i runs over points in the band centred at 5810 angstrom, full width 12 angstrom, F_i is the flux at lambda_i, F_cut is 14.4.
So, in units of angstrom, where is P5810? 5814.91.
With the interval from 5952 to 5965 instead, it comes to 5962.70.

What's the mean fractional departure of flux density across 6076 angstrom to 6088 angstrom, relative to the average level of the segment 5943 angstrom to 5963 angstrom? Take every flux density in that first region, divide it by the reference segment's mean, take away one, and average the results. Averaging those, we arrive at 0.04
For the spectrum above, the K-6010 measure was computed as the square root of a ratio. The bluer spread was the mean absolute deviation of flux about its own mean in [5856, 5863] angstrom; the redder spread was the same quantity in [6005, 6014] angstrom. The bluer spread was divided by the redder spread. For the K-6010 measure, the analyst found 1.4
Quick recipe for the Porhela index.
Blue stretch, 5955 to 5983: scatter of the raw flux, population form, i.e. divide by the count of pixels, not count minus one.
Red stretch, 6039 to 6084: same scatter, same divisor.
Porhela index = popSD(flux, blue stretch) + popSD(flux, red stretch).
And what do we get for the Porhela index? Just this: 1.08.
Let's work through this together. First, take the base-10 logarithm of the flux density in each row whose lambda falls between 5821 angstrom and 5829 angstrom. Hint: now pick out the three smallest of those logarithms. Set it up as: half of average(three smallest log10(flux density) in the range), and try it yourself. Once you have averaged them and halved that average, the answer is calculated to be 0.580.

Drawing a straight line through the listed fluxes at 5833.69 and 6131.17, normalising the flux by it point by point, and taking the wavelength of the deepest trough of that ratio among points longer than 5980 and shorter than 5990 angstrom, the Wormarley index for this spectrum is 5984.71 angstrom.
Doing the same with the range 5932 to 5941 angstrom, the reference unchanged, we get 5940.78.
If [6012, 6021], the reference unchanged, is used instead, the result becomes 6016.49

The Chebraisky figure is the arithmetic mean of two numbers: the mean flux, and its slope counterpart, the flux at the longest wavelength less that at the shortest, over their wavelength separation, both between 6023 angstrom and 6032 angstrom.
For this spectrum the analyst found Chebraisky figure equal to 7.4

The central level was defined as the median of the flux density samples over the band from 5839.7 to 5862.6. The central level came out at 14.2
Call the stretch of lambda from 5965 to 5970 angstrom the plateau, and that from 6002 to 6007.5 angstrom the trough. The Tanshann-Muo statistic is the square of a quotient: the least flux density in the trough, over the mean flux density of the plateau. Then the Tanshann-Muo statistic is 0.868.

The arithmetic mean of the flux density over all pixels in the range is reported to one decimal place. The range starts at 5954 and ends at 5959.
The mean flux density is 14.2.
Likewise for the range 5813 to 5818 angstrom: 14.0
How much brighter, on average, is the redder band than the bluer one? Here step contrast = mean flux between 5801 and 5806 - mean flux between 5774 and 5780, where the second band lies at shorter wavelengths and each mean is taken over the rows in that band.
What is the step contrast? 0.8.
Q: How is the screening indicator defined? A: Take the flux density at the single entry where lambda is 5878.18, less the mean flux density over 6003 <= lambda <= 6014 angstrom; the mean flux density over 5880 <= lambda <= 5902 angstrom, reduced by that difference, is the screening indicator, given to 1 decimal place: 9.0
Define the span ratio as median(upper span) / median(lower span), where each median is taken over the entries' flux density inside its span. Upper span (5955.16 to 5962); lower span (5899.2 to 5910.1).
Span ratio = 1.13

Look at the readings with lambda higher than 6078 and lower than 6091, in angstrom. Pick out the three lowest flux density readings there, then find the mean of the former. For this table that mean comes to 14.1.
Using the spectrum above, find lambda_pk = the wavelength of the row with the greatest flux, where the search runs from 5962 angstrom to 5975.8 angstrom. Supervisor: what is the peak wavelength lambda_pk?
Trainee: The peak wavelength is 5964.08 angstrom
